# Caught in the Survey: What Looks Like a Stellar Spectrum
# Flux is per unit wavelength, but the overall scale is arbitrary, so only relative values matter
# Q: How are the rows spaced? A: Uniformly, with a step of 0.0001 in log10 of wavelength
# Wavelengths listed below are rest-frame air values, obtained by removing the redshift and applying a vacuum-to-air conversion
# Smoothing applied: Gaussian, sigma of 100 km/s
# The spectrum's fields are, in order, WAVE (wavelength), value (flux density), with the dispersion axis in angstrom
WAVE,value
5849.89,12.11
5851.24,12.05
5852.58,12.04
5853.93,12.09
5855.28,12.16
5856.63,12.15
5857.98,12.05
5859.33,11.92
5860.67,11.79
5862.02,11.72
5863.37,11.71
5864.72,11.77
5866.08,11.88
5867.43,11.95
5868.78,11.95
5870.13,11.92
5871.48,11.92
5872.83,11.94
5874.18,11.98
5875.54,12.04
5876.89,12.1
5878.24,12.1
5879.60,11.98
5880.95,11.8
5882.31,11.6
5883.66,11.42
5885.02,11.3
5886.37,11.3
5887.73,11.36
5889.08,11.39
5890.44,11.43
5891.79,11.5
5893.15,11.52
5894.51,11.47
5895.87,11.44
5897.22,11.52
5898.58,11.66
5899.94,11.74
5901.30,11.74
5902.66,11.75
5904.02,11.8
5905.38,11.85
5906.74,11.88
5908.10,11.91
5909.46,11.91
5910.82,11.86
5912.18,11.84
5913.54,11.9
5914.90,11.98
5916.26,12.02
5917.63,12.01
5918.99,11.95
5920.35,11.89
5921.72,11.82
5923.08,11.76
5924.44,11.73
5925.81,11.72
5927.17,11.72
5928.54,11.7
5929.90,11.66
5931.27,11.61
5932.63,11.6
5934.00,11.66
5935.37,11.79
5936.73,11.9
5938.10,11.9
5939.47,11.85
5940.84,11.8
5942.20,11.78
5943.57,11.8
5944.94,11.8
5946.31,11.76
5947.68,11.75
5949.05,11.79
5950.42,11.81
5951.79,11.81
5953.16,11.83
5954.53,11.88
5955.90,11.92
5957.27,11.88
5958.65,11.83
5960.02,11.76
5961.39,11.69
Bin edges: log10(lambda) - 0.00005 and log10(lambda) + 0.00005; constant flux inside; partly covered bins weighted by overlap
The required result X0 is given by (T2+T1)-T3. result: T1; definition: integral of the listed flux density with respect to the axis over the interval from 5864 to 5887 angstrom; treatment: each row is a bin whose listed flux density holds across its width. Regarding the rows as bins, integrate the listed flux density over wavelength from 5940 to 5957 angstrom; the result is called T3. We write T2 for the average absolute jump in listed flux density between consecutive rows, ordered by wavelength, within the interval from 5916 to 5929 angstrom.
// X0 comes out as 71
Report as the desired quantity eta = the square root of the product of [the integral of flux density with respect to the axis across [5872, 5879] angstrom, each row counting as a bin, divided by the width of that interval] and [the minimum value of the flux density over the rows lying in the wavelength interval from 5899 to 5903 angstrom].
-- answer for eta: 11.9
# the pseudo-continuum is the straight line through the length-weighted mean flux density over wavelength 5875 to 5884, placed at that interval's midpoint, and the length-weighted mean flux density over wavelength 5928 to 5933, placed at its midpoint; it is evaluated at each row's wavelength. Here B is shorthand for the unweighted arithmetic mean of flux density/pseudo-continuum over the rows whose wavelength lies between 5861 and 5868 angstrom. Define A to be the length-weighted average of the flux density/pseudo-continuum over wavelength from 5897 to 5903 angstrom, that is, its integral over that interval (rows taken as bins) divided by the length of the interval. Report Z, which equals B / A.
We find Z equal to 1.00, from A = 0.99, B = 0.99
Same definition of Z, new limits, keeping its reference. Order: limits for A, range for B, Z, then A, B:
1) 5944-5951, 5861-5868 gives 0.97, 1.02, 0.99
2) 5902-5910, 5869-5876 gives 1.00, 1.01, 1.00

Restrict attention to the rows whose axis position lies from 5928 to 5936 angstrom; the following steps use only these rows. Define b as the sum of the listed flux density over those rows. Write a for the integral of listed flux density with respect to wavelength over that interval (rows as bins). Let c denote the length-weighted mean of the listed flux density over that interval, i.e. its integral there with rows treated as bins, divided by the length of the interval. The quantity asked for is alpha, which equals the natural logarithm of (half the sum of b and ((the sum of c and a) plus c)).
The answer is 4.5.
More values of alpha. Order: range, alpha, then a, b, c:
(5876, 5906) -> 5.7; 349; 256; 11.6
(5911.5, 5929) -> 5.3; 207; 154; 11.9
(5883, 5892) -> 4.6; 102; 80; 11.4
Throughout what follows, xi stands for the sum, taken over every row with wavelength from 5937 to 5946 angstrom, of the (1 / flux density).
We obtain 0.51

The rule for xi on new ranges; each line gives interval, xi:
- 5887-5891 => 0.26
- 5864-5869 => 0.34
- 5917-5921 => 0.25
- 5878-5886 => 0.51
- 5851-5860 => 0.58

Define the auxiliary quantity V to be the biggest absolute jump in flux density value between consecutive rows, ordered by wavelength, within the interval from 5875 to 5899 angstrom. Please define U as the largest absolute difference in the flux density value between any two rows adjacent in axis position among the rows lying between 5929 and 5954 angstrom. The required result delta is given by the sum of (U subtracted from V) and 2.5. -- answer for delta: 2.57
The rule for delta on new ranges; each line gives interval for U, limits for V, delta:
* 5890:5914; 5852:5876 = 2.49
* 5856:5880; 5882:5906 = 2.55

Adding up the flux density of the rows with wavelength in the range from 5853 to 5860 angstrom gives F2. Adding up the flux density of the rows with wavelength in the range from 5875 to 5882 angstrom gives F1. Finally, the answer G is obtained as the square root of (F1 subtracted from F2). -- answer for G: 0.6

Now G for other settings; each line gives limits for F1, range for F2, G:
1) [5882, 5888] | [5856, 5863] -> 1.6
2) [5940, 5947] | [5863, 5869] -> 0.6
